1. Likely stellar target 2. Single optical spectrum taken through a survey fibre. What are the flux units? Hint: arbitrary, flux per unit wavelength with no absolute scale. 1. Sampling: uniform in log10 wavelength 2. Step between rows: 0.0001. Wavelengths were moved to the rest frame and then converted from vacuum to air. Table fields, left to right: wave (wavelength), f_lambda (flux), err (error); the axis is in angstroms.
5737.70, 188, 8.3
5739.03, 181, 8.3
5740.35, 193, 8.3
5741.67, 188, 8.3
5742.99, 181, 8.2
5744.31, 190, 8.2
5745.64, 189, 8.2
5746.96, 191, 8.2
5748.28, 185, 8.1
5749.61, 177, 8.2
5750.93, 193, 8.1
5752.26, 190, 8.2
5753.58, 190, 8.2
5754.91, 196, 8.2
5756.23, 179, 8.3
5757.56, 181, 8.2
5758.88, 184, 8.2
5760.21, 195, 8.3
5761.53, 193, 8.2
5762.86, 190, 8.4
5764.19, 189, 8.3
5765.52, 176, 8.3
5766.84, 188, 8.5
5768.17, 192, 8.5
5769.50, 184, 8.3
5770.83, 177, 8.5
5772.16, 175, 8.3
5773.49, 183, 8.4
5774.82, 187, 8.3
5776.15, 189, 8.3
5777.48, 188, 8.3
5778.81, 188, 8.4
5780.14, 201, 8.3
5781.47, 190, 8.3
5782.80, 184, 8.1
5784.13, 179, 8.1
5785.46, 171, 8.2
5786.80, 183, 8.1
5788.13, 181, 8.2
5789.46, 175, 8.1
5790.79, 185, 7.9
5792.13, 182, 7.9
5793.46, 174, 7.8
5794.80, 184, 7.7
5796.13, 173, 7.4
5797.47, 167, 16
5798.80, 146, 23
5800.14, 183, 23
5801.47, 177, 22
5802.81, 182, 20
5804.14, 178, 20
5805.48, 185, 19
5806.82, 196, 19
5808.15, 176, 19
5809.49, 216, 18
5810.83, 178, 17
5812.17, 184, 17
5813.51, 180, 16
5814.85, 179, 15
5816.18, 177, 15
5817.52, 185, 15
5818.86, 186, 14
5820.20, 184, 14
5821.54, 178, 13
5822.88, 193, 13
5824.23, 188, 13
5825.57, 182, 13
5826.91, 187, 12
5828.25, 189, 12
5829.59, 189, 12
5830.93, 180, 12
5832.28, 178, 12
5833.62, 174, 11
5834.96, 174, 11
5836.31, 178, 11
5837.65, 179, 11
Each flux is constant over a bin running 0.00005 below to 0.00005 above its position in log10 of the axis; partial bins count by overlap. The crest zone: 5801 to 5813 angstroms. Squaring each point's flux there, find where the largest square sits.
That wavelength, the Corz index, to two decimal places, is 5809.49 angstroms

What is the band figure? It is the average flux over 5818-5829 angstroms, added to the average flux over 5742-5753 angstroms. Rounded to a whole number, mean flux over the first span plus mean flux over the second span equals 373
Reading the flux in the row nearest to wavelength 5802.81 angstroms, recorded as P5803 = 182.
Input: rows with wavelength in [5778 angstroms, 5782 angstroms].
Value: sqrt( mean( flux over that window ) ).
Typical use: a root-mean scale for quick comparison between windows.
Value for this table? 13.9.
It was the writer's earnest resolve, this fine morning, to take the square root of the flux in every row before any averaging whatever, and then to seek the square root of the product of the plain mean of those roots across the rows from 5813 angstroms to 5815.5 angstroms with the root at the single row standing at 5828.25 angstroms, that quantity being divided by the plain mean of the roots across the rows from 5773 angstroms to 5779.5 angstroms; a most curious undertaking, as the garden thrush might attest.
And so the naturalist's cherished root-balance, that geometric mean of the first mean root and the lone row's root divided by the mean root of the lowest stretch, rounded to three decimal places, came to 0.992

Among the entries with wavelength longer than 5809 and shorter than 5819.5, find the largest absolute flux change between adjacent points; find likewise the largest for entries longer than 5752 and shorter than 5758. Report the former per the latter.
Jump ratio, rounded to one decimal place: 2.2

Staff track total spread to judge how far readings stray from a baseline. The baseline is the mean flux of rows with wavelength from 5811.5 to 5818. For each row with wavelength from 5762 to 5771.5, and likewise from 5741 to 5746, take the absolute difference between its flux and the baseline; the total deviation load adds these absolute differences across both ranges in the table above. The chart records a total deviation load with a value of 71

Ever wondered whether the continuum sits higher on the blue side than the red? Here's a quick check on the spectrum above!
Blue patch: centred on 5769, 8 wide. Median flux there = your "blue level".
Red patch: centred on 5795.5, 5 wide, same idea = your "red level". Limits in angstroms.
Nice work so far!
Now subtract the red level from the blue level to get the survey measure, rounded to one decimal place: 7.0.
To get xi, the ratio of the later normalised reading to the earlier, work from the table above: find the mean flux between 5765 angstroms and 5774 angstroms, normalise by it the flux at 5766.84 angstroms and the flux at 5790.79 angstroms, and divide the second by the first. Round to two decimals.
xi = 0.98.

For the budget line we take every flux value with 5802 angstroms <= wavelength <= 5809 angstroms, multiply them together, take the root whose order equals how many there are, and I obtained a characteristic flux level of 183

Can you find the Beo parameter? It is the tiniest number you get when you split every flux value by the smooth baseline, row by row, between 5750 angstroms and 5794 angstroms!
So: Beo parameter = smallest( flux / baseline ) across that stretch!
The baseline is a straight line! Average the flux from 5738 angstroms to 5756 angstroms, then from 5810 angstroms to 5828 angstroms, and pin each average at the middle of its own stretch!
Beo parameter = 0.922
